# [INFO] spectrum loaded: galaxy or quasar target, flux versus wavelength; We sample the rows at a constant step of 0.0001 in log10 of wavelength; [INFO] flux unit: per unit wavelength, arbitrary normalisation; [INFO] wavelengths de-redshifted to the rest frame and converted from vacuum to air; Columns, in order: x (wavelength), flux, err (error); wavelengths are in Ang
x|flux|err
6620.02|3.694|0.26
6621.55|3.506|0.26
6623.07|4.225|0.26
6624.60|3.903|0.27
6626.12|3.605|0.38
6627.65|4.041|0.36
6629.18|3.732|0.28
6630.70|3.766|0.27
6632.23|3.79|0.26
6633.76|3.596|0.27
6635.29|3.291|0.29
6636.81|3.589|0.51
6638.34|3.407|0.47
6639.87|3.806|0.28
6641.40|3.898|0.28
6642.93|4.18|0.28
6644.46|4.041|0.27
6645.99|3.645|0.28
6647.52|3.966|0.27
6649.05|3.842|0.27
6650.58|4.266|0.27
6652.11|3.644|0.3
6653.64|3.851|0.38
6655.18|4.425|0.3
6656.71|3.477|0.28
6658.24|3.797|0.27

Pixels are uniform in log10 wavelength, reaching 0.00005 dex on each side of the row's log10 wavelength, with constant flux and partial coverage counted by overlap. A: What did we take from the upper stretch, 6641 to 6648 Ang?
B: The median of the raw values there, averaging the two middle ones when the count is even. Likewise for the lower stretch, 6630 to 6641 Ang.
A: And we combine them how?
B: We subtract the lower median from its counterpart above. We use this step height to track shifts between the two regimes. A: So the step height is 0.4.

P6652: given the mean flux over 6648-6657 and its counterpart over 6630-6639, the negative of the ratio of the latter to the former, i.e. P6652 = -0.91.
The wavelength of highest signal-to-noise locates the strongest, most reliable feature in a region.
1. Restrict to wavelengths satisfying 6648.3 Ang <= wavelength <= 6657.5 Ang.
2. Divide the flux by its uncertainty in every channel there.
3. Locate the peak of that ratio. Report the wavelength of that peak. 6650.58 Ang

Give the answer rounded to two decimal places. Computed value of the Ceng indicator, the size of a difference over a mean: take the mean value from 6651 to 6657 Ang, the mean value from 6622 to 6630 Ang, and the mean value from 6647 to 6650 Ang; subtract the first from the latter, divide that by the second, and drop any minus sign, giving 0.01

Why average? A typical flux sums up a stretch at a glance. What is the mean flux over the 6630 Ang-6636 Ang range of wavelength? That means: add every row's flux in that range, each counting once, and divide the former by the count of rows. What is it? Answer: 3.61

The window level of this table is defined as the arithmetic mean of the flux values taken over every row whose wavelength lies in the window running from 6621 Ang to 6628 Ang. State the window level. 3.86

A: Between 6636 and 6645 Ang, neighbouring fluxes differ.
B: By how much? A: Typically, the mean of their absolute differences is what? 0.219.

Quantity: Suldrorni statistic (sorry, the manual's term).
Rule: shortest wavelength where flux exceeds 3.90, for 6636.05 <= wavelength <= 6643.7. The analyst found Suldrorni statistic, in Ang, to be 6642.93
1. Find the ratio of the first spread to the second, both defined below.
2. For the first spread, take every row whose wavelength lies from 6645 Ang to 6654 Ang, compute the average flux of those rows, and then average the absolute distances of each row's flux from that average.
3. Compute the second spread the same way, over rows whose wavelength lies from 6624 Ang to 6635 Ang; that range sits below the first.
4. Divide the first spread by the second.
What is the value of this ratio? 1.4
